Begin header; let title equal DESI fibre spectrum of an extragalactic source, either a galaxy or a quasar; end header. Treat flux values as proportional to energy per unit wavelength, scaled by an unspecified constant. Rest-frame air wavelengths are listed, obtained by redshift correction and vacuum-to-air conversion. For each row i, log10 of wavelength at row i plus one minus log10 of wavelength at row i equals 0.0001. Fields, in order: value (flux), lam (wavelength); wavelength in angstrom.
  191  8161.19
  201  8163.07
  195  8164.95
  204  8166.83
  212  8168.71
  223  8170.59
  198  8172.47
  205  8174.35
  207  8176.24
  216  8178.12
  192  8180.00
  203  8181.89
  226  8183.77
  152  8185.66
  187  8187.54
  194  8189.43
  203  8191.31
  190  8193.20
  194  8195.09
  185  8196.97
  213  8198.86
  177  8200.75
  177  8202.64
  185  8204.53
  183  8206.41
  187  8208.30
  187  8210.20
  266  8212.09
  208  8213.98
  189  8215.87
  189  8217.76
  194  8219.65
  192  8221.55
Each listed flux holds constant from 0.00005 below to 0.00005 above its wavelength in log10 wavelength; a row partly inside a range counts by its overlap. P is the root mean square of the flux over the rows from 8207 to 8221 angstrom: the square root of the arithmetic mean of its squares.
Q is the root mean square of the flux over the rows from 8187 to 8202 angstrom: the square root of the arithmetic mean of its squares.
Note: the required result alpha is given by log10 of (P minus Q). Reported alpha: 1.06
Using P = 205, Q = 193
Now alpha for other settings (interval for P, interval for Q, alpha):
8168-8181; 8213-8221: 1.10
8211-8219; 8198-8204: 1.41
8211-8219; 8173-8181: 1.01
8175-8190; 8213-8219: 0.43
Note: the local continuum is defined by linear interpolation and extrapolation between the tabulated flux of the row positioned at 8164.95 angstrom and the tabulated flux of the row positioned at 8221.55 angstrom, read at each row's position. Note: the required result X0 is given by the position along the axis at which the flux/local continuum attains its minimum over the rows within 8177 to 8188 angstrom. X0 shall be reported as 8185.66 angstrom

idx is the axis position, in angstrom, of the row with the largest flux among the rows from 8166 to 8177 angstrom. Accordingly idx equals 8170.59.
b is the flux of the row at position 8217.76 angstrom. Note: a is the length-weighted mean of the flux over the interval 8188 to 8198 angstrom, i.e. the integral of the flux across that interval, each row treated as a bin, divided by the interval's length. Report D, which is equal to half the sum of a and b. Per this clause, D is 191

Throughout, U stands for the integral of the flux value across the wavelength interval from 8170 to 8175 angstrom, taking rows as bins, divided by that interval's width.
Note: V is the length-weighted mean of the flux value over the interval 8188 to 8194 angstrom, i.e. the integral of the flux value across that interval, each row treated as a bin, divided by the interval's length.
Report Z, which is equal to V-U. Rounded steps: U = 208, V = 195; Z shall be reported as -13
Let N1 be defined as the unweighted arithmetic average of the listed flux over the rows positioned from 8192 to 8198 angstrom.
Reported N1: 190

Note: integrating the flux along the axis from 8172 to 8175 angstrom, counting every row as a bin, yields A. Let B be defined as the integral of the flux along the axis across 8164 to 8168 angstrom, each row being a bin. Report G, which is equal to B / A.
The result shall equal 1.32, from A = 606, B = 801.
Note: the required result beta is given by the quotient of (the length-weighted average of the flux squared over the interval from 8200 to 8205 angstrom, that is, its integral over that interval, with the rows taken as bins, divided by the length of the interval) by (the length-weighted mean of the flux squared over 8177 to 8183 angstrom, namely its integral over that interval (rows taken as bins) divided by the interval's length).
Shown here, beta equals 0.77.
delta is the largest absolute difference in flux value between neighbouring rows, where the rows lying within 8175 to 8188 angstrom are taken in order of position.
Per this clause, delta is 74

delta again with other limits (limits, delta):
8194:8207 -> 36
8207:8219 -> 79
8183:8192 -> 74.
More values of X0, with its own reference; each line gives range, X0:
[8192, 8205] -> 8200.75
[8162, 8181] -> 8180.00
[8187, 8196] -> 8187.54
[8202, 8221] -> 8202.64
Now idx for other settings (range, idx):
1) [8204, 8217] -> 8212.09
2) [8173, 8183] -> 8178.12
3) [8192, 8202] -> 8198.86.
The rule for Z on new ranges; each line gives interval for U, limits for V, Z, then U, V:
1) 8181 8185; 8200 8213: -16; 210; 195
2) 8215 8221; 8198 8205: -3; 191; 188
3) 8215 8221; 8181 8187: 3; 191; 193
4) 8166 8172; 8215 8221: -21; 212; 191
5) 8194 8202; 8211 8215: 43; 192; 234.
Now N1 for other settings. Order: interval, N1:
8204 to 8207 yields 184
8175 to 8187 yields 199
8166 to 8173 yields 209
